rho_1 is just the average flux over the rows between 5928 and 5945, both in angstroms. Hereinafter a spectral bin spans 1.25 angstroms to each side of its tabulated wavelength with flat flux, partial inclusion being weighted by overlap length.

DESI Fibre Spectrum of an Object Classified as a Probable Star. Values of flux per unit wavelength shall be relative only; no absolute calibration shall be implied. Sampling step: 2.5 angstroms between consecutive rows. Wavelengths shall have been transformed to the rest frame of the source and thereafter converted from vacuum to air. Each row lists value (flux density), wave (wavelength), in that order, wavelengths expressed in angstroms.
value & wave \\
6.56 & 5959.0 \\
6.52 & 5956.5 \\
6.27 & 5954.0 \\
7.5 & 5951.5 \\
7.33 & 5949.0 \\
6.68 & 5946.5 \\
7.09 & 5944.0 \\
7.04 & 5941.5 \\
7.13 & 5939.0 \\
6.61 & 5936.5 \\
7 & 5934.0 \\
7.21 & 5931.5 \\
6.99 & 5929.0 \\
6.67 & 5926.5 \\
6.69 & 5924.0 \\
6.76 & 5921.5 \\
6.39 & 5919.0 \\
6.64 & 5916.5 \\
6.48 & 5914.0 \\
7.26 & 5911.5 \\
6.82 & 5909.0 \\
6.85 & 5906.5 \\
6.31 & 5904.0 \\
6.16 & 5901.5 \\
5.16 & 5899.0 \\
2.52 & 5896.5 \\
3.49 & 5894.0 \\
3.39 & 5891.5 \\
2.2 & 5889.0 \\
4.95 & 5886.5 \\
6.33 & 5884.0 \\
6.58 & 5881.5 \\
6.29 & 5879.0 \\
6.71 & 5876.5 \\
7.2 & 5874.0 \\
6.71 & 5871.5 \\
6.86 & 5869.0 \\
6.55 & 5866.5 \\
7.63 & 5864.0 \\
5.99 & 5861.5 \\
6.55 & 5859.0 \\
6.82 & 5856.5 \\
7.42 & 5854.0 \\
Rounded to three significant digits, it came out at 7.01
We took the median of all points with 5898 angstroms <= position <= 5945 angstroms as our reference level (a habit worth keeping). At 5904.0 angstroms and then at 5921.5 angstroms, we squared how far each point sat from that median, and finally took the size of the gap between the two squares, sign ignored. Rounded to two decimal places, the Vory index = 0.20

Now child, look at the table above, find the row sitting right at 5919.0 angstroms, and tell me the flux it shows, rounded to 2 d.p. 6.39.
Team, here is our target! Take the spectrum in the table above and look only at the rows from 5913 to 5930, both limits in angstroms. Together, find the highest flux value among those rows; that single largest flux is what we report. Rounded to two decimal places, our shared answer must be 6.99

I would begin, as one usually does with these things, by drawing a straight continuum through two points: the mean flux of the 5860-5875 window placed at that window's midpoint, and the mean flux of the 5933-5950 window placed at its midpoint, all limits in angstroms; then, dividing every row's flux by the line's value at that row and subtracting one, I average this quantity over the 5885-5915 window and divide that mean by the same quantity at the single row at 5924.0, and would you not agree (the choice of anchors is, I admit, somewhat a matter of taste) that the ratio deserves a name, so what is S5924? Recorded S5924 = 7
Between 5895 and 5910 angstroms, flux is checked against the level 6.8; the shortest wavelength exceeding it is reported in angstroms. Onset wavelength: 5906.5 angstroms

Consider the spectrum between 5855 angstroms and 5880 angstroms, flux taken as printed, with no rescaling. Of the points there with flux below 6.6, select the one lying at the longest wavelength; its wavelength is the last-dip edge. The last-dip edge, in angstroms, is 5879.0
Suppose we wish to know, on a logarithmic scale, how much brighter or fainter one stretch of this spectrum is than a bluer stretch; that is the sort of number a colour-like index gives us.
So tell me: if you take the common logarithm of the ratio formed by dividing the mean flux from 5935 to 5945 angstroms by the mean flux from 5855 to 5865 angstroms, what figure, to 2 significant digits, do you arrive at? 0.014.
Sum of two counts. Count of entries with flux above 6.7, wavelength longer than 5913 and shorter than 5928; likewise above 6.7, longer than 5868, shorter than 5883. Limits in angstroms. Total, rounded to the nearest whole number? 5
